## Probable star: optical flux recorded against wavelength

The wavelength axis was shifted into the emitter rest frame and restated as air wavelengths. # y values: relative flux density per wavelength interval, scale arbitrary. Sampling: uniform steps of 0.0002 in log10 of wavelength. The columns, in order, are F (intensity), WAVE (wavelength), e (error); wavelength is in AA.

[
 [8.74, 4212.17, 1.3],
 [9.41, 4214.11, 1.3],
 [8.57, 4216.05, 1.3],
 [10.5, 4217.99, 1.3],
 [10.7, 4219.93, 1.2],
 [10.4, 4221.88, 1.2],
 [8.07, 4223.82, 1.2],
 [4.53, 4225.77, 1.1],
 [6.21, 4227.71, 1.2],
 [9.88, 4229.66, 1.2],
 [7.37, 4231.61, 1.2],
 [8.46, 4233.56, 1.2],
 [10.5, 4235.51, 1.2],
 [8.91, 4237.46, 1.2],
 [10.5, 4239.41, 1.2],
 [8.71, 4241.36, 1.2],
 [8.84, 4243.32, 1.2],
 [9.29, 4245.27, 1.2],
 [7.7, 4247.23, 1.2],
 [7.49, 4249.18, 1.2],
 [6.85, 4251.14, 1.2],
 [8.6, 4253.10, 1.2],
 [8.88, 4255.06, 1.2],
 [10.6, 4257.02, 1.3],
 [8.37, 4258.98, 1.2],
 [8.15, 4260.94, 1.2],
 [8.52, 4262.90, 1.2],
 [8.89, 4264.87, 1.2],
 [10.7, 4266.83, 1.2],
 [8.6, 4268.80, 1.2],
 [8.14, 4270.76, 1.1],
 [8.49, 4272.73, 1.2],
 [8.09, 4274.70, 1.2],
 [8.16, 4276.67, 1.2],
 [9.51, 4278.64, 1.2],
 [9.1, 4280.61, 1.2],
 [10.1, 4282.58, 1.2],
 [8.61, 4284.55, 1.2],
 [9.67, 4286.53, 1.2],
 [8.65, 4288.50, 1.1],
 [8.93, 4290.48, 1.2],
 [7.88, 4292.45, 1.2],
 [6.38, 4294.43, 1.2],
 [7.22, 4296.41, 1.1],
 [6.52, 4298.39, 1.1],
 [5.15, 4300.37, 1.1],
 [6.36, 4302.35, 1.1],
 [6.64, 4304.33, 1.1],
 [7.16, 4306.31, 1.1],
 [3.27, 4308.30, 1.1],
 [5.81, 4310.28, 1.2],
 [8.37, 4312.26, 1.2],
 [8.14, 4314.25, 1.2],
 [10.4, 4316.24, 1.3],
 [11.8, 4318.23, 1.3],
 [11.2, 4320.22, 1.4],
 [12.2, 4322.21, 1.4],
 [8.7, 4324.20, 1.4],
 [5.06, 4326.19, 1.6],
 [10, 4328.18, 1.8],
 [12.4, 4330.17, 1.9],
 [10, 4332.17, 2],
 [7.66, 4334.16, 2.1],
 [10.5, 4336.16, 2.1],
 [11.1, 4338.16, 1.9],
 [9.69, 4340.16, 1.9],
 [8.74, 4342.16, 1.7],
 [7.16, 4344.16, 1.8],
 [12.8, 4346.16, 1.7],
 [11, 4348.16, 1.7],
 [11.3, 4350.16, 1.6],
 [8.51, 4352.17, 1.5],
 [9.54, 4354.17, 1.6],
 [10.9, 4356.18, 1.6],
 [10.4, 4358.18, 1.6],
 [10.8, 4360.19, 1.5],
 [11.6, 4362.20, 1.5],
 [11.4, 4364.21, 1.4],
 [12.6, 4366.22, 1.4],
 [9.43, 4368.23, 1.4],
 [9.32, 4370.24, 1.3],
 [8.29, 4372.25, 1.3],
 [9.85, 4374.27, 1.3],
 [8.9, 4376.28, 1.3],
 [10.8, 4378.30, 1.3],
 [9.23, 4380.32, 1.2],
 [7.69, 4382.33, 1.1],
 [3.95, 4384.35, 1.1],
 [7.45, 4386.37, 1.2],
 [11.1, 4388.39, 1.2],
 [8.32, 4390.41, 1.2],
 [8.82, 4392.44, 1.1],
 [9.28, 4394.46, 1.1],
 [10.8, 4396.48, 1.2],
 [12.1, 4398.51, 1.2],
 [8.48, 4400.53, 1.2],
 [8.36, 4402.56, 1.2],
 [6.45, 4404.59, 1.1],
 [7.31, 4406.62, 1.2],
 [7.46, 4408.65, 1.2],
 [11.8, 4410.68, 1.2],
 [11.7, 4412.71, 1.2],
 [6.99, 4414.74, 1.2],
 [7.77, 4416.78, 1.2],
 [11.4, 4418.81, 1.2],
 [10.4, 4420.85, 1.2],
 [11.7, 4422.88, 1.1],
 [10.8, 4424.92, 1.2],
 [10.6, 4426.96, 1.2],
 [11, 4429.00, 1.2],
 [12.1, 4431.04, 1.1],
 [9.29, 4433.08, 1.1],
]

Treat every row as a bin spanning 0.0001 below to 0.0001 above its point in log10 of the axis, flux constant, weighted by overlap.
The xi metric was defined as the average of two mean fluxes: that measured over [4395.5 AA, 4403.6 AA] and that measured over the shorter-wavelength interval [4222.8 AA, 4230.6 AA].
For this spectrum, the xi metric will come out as 8.6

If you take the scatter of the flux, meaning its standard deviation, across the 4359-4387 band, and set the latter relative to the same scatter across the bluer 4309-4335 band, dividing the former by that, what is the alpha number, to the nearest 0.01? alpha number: 0.93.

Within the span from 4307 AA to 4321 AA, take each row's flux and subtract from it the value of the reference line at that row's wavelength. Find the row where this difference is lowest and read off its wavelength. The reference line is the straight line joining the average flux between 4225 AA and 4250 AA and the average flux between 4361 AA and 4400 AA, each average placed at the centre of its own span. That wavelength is 4308.30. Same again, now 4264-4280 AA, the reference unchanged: 4274.70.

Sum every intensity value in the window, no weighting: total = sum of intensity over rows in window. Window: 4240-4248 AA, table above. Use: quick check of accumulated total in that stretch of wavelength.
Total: 34.5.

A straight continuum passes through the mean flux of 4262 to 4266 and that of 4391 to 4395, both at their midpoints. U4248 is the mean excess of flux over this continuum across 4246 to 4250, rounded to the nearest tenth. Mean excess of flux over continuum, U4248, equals -1.1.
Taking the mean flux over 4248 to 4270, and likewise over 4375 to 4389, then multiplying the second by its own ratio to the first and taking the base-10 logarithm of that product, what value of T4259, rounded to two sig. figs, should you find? 0.91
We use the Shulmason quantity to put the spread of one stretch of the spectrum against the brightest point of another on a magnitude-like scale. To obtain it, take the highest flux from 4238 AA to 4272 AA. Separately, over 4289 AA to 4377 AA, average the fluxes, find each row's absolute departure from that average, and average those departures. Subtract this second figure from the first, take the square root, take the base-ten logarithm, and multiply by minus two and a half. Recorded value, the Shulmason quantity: -1.18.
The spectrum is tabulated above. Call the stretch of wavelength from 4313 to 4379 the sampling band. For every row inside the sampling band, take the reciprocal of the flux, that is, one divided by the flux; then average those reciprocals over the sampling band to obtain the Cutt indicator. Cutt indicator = 0.103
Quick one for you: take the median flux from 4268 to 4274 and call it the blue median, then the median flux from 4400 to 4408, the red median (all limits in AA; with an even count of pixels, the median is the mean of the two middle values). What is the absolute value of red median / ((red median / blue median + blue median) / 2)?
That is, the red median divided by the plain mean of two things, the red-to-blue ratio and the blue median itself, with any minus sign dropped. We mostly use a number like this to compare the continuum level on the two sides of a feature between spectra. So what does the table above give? 1.66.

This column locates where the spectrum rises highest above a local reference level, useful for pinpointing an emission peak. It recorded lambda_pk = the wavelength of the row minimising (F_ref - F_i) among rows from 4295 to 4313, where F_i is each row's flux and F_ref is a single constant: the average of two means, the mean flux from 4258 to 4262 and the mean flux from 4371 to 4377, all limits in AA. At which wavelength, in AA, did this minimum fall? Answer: 4312.26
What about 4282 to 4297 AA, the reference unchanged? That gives 4282.58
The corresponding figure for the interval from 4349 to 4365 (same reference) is 4362.20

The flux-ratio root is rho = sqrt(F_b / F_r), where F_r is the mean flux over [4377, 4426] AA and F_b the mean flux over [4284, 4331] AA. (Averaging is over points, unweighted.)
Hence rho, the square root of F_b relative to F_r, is 0.94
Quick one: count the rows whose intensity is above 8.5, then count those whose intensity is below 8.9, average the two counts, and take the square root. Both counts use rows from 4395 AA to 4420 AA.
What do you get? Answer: 2.4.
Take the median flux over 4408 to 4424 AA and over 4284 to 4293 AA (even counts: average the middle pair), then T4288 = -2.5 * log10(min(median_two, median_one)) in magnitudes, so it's -2.34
